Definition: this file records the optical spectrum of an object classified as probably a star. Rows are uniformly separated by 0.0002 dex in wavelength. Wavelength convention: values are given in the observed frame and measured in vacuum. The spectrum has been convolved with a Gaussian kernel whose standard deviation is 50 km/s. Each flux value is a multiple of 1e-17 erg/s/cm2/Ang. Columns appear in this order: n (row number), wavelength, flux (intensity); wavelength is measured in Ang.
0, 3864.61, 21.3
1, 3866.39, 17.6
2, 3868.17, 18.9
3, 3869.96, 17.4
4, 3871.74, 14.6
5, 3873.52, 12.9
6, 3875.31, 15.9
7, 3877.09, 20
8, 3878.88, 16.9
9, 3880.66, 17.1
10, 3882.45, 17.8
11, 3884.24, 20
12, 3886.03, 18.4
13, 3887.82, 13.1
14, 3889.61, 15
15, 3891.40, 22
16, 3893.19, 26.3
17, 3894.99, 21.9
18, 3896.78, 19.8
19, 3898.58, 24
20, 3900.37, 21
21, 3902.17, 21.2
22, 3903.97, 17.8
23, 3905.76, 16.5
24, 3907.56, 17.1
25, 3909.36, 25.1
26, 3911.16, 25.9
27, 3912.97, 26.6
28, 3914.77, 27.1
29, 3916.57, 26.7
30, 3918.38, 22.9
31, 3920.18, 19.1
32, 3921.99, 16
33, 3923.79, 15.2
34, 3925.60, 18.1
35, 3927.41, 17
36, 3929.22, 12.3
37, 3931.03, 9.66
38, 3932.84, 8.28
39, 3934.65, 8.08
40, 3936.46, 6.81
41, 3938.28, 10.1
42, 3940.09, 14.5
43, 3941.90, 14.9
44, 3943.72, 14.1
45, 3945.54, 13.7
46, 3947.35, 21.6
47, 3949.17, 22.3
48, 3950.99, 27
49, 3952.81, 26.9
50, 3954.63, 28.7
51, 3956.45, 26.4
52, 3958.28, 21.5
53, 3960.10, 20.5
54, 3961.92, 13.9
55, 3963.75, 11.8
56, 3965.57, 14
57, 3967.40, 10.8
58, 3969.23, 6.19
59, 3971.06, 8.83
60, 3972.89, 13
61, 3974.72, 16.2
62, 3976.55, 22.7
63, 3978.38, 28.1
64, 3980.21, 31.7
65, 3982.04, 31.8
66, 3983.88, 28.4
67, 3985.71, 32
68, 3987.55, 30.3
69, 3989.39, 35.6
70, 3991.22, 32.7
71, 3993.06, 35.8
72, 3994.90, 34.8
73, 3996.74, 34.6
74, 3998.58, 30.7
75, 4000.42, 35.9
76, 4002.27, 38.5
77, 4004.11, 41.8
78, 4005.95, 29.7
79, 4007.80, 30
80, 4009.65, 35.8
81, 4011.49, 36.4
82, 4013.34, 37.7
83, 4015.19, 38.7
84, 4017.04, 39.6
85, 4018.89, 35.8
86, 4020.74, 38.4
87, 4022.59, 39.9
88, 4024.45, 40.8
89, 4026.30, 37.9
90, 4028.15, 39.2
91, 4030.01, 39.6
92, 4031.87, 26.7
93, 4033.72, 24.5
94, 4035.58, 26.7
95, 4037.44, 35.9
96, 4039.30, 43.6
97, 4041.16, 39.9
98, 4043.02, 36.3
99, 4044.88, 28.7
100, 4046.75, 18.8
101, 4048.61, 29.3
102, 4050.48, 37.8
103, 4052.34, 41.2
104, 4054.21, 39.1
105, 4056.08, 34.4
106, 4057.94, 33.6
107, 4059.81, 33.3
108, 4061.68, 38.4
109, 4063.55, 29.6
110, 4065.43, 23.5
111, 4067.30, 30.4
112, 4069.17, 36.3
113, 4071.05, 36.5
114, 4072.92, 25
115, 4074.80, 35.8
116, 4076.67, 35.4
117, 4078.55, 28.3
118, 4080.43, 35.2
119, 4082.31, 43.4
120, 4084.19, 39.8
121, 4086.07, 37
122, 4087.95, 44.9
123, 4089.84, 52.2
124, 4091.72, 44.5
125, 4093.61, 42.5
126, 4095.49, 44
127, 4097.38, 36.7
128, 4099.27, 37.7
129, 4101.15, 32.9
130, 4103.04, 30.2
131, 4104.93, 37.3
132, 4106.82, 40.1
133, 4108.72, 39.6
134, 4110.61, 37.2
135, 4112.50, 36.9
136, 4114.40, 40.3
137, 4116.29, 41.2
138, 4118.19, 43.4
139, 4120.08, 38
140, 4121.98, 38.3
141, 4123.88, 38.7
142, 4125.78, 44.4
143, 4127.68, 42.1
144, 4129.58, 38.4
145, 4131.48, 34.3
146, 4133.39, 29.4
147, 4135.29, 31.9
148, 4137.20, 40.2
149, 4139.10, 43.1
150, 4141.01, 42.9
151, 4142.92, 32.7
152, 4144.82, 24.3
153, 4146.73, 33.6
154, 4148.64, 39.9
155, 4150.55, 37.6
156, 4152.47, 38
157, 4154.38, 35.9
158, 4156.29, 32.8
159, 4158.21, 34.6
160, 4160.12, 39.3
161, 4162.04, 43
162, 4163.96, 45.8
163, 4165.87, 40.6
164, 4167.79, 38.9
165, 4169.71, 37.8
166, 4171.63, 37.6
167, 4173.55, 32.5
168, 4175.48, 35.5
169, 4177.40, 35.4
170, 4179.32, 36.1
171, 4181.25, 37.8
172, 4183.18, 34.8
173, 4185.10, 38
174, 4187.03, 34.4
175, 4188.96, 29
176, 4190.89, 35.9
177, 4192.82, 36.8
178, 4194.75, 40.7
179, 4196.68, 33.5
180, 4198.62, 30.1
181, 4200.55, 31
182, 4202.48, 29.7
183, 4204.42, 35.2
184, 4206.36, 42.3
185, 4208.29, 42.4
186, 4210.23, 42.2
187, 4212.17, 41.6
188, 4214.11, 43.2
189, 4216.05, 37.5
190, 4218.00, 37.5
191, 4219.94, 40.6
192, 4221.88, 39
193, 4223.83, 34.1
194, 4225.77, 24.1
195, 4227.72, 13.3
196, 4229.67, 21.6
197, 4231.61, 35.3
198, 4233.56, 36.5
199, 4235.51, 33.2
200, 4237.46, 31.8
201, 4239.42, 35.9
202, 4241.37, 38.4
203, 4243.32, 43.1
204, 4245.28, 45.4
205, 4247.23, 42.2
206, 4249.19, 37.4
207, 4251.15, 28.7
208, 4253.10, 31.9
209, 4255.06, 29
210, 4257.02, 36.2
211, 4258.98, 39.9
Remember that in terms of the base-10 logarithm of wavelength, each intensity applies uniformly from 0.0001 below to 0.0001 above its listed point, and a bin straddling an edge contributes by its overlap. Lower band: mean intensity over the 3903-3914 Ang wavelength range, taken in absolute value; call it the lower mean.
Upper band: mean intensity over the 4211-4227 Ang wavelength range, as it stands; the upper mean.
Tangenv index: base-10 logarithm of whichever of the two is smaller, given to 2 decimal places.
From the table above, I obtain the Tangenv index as 1.33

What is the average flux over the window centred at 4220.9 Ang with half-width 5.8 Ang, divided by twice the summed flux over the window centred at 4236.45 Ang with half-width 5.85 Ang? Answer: 0.084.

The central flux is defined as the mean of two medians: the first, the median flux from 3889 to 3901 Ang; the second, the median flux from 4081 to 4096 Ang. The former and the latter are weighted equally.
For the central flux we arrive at 33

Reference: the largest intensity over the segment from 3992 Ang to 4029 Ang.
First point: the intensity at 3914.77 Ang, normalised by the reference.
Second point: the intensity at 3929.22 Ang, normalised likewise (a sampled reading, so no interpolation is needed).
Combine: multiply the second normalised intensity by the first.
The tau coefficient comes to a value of 0.19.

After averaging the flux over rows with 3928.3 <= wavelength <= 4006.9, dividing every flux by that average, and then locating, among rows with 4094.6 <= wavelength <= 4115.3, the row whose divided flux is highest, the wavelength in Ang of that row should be 4095.49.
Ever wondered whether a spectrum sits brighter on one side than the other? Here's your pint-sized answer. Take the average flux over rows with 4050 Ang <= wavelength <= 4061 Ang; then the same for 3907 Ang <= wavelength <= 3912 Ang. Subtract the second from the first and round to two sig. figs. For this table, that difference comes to 14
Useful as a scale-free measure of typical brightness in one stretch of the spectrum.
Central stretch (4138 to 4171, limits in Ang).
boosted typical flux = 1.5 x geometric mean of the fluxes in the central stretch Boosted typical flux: 56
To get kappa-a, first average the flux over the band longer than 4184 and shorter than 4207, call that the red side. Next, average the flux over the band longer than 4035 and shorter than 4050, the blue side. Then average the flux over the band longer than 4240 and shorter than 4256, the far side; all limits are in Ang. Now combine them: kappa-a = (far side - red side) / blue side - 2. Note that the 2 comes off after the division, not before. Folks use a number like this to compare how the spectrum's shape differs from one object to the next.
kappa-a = -1.93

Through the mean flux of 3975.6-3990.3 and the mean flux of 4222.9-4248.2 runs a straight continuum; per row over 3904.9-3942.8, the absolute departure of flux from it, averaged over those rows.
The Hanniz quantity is 12.2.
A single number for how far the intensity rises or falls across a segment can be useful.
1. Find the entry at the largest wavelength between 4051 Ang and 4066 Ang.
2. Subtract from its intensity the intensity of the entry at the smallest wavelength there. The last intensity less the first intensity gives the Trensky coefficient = -18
